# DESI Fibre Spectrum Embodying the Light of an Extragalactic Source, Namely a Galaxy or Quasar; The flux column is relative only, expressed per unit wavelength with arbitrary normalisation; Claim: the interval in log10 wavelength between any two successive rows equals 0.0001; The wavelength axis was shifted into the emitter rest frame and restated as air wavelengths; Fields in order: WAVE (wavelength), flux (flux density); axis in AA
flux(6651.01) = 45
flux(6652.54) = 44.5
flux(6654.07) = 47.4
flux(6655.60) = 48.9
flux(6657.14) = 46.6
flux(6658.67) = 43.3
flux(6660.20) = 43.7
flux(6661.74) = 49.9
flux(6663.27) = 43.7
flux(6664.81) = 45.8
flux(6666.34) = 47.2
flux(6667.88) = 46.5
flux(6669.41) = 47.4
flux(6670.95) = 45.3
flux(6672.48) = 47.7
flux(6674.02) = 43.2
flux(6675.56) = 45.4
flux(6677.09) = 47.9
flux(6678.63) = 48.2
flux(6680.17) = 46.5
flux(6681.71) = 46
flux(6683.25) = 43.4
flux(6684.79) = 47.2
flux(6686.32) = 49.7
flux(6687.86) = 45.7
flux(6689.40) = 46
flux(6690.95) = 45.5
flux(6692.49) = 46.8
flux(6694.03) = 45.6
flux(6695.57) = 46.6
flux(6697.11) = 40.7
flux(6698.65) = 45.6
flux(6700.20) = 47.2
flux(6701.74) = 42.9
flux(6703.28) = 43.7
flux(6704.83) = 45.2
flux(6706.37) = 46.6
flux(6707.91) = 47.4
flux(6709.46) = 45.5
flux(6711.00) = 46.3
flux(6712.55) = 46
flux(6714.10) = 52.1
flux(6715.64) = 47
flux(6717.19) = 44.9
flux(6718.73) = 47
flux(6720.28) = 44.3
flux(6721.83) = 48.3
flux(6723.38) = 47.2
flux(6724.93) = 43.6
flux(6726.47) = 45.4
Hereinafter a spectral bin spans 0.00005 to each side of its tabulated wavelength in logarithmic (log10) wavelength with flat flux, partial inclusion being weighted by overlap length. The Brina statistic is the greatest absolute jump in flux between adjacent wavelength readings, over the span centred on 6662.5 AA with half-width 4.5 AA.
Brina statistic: 6.2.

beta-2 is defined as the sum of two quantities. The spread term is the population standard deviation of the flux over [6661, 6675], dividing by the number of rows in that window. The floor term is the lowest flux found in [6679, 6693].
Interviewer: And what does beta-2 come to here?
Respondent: 45.4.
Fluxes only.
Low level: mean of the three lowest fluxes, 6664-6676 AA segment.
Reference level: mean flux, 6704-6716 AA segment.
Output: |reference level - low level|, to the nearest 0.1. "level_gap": 2.4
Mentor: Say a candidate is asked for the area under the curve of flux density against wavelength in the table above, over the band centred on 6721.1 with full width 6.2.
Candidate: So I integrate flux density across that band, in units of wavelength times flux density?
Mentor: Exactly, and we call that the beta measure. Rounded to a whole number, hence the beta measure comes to 289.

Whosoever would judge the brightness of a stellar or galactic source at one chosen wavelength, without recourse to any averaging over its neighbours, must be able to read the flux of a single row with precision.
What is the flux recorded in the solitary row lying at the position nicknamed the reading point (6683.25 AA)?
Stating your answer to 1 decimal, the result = 43.4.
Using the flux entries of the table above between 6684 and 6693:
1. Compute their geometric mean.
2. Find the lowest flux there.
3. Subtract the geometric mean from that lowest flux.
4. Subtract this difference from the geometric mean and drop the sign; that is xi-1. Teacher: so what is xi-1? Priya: 48.1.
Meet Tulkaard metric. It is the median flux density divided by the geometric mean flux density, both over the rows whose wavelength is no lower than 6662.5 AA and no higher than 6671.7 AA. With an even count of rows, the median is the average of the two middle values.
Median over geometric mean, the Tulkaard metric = 1.00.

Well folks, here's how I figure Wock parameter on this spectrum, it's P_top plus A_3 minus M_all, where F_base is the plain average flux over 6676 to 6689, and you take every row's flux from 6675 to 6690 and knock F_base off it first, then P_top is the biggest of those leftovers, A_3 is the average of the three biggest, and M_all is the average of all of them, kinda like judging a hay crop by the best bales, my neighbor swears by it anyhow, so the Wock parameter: 4.9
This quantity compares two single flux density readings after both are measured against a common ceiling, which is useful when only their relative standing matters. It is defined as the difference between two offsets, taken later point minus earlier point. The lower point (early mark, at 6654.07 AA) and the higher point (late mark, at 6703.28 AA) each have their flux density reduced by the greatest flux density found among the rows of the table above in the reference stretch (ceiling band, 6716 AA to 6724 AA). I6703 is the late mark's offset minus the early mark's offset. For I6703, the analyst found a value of -4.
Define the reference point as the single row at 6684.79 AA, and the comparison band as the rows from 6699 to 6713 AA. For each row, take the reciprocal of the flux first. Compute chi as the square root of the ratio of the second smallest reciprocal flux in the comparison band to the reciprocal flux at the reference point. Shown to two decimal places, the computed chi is 1.00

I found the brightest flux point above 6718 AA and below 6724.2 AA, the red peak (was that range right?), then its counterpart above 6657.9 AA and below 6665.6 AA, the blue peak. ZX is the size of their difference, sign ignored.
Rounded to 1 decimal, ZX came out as 1.6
